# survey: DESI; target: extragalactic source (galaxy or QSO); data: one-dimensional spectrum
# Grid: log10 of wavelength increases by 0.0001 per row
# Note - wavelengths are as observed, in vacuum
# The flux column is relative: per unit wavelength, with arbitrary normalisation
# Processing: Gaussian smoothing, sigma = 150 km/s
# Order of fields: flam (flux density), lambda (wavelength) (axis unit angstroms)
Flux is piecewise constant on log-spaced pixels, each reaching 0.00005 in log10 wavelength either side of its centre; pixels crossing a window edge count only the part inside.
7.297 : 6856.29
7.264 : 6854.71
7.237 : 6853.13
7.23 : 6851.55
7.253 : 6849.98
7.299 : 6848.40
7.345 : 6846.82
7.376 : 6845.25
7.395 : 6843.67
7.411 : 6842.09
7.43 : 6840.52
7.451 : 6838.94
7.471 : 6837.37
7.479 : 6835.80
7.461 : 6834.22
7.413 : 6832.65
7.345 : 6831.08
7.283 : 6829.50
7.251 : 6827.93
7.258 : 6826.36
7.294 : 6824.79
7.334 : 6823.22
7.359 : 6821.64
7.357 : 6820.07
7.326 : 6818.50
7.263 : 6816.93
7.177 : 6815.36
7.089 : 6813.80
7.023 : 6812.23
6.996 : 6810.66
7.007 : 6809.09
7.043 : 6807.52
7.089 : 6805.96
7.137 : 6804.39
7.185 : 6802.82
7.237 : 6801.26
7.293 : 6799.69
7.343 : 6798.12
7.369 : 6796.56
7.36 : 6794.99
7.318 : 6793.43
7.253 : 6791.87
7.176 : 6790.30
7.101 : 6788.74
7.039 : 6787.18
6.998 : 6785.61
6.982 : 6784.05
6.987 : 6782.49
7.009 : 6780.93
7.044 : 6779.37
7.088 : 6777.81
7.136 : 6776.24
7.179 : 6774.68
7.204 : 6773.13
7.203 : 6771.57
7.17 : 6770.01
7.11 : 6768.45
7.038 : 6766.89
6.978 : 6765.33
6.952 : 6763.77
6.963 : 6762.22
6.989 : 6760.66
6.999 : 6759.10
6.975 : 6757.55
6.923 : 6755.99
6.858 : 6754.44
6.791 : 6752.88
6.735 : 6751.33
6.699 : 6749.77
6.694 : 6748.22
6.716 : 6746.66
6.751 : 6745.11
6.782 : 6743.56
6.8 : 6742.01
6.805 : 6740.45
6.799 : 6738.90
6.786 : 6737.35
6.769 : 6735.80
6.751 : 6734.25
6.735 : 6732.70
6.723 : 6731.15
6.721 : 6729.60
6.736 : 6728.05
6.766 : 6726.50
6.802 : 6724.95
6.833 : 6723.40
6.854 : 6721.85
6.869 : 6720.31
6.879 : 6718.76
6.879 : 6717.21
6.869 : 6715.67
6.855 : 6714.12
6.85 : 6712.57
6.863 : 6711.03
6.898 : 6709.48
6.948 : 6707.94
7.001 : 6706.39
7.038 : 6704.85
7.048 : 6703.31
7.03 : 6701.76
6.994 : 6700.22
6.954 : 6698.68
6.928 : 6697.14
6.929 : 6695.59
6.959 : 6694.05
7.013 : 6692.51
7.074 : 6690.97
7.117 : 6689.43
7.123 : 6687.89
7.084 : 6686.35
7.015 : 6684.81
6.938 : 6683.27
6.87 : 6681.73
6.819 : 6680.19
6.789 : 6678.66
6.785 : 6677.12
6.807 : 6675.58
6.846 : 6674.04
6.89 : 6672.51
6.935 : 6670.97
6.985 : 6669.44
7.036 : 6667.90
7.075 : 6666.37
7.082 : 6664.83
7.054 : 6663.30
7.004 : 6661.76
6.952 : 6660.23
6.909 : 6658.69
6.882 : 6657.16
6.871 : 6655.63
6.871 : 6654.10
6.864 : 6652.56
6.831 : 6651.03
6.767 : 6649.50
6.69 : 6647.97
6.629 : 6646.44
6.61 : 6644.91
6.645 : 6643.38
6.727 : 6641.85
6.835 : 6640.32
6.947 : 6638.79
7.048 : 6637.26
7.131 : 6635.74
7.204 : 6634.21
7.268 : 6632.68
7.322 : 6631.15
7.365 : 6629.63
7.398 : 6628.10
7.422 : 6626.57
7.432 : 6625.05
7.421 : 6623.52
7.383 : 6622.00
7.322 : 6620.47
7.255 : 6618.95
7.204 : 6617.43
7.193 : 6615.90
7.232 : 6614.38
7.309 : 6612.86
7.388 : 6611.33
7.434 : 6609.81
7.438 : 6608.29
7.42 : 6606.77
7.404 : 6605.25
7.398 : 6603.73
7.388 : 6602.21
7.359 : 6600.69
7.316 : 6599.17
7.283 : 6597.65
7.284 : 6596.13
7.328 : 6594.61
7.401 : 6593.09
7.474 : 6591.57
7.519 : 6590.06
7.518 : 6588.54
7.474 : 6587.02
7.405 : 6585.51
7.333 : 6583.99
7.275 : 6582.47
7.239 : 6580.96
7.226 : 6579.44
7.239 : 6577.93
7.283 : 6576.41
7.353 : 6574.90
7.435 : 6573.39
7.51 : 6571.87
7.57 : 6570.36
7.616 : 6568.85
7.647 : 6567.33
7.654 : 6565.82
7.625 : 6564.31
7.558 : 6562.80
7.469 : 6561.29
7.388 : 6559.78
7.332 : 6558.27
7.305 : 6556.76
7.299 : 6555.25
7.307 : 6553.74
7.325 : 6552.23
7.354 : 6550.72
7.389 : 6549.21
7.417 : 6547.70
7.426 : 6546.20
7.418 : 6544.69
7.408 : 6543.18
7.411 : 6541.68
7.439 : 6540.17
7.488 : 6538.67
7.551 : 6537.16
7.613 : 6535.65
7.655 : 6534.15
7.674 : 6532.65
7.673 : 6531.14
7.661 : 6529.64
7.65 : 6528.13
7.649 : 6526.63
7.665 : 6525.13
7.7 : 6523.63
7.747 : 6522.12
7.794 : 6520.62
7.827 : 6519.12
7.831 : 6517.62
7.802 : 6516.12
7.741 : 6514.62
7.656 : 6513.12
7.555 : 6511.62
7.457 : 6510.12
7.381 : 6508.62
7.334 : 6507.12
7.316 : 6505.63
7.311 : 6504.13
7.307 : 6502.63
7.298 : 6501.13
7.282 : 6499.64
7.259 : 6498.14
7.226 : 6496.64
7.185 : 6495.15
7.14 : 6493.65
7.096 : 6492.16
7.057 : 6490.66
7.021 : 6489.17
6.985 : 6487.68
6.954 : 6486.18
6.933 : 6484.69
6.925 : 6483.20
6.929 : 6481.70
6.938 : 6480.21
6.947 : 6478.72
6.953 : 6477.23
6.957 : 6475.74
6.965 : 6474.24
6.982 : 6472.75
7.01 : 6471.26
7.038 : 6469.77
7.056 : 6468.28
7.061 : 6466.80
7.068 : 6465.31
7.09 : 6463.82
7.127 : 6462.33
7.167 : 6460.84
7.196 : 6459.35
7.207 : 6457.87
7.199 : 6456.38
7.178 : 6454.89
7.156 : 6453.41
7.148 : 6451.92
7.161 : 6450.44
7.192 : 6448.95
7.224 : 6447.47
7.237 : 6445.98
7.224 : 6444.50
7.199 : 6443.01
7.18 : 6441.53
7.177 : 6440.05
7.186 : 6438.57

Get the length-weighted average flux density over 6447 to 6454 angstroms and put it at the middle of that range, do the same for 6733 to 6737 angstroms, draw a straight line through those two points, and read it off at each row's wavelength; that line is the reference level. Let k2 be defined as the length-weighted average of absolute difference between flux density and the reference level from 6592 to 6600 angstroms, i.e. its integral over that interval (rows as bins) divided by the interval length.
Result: 0.36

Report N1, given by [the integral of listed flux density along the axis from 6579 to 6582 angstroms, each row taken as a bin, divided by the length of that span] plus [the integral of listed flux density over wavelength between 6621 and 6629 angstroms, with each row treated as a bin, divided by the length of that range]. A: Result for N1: 14.6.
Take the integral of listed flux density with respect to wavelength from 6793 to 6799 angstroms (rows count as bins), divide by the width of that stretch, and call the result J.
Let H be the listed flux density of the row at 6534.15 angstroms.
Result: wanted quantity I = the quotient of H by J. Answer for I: 1.04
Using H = 7.655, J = 7.35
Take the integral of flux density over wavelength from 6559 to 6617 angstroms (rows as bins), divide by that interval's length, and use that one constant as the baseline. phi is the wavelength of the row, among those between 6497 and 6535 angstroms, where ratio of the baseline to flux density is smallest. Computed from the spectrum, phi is 6517.62 angstroms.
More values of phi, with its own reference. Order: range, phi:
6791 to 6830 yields 6796.56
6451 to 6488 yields 6457.87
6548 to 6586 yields 6565.82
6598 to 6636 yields 6608.29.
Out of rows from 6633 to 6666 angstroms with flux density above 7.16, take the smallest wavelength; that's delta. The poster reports 6634.21 angstroms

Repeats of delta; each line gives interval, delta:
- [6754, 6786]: 6770.01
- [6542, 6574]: 6543.18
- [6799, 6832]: 6799.69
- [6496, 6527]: 6496.64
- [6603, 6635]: 6603.73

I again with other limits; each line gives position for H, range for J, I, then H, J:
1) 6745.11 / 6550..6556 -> 0.92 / 6.751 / 7.32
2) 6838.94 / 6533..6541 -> 0.99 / 7.451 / 7.56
